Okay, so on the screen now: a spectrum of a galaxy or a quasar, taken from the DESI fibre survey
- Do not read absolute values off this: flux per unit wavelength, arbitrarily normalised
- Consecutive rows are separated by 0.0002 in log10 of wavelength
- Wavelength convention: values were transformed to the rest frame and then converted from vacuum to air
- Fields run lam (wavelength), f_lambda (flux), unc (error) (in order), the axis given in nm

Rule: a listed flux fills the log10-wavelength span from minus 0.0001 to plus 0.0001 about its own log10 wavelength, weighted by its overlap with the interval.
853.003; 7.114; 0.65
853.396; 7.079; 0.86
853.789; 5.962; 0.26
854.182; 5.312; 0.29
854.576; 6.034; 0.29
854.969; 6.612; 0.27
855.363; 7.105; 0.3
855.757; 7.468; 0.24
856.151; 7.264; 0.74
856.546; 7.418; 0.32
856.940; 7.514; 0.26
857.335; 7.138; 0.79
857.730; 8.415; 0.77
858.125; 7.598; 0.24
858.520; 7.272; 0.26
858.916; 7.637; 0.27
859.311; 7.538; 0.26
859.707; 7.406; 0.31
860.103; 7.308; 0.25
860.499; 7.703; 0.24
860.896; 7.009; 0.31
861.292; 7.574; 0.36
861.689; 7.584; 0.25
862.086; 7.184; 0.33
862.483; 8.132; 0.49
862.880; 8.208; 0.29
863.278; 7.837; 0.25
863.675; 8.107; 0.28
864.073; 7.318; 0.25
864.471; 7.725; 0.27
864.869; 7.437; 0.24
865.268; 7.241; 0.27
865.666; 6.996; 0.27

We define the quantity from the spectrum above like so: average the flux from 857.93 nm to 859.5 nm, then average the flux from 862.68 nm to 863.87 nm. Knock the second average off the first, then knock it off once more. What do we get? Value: -8.59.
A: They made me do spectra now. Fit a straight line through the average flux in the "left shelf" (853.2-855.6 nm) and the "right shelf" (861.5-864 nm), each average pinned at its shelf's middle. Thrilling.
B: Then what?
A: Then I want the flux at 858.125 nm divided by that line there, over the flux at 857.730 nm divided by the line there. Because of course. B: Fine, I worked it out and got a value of 0.894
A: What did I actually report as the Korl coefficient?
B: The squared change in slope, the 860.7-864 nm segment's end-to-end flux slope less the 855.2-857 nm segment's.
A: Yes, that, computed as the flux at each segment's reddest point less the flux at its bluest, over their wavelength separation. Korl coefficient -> 0.0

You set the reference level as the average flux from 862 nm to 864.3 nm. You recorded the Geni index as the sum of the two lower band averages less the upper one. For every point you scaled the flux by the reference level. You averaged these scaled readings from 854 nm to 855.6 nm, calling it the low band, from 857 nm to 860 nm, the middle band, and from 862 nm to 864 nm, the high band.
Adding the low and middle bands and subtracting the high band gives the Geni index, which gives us 0.762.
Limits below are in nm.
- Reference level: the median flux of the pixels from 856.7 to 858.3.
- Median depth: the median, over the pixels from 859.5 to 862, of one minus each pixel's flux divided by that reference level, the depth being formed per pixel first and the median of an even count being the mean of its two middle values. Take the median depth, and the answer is 0.009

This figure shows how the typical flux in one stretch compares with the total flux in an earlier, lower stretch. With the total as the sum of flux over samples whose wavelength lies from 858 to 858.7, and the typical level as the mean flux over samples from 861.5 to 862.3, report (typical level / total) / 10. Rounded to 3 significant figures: 0.0497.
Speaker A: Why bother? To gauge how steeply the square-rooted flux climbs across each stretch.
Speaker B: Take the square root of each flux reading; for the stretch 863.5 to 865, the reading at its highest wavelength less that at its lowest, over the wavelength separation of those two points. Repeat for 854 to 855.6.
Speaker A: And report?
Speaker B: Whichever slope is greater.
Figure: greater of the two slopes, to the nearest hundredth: 0.31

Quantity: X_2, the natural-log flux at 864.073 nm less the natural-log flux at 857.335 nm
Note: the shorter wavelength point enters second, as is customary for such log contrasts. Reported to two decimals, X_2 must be 0.02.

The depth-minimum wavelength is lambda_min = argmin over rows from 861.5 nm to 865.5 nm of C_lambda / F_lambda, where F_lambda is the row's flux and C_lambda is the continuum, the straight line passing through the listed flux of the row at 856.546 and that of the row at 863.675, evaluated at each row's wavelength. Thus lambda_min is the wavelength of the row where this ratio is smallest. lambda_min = 862.880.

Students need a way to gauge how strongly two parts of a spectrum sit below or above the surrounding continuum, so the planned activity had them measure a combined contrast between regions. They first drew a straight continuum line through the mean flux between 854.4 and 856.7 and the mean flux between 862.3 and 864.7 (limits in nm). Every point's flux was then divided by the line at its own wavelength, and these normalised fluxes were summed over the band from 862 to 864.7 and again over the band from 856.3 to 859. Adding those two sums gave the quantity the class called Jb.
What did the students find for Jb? 14.3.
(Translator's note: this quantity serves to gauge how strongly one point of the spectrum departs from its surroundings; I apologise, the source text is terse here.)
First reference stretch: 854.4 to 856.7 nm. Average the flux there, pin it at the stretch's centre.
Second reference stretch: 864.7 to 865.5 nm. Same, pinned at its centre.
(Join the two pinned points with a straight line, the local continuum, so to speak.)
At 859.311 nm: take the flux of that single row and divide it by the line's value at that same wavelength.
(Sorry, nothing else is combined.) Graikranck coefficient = 1.06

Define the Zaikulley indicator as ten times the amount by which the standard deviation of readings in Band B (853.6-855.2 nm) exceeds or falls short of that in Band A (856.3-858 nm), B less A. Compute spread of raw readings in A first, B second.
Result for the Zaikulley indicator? -0.2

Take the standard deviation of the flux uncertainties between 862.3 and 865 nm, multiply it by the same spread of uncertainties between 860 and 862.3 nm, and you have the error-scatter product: 0.004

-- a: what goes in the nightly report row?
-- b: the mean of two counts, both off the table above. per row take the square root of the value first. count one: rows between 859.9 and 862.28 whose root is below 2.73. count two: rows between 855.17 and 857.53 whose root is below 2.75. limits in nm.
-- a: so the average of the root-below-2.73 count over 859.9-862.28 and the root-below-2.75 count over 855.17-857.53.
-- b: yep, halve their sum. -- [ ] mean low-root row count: 4.5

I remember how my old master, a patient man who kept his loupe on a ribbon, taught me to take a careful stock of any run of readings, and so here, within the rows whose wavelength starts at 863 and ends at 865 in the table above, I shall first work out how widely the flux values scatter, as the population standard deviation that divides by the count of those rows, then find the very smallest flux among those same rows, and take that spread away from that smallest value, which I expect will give 7.0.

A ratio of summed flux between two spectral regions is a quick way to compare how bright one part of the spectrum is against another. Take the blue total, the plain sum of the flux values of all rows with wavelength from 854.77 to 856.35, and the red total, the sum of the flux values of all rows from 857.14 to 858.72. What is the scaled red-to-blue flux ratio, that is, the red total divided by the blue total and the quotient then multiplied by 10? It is 11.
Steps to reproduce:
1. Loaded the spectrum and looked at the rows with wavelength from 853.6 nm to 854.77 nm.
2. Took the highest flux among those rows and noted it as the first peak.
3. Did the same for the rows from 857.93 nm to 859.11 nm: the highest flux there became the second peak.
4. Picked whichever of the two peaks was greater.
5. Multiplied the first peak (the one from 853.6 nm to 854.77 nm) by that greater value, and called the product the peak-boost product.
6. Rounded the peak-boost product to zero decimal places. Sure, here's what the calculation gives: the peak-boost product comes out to 46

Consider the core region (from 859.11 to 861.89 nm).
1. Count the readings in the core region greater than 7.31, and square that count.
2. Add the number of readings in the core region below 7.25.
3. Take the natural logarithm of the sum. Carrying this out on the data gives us 3.3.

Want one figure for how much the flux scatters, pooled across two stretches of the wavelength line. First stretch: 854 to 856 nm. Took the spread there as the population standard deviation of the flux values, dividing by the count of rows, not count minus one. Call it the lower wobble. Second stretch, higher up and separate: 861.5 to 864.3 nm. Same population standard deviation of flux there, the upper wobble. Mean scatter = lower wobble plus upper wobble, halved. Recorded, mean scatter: 0.57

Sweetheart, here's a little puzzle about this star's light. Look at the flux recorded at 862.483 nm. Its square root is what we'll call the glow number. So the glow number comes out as 2.85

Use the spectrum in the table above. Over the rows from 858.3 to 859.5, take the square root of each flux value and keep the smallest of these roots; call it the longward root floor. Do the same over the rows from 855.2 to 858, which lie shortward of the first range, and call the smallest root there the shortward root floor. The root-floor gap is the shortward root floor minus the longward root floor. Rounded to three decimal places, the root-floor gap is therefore -0.031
